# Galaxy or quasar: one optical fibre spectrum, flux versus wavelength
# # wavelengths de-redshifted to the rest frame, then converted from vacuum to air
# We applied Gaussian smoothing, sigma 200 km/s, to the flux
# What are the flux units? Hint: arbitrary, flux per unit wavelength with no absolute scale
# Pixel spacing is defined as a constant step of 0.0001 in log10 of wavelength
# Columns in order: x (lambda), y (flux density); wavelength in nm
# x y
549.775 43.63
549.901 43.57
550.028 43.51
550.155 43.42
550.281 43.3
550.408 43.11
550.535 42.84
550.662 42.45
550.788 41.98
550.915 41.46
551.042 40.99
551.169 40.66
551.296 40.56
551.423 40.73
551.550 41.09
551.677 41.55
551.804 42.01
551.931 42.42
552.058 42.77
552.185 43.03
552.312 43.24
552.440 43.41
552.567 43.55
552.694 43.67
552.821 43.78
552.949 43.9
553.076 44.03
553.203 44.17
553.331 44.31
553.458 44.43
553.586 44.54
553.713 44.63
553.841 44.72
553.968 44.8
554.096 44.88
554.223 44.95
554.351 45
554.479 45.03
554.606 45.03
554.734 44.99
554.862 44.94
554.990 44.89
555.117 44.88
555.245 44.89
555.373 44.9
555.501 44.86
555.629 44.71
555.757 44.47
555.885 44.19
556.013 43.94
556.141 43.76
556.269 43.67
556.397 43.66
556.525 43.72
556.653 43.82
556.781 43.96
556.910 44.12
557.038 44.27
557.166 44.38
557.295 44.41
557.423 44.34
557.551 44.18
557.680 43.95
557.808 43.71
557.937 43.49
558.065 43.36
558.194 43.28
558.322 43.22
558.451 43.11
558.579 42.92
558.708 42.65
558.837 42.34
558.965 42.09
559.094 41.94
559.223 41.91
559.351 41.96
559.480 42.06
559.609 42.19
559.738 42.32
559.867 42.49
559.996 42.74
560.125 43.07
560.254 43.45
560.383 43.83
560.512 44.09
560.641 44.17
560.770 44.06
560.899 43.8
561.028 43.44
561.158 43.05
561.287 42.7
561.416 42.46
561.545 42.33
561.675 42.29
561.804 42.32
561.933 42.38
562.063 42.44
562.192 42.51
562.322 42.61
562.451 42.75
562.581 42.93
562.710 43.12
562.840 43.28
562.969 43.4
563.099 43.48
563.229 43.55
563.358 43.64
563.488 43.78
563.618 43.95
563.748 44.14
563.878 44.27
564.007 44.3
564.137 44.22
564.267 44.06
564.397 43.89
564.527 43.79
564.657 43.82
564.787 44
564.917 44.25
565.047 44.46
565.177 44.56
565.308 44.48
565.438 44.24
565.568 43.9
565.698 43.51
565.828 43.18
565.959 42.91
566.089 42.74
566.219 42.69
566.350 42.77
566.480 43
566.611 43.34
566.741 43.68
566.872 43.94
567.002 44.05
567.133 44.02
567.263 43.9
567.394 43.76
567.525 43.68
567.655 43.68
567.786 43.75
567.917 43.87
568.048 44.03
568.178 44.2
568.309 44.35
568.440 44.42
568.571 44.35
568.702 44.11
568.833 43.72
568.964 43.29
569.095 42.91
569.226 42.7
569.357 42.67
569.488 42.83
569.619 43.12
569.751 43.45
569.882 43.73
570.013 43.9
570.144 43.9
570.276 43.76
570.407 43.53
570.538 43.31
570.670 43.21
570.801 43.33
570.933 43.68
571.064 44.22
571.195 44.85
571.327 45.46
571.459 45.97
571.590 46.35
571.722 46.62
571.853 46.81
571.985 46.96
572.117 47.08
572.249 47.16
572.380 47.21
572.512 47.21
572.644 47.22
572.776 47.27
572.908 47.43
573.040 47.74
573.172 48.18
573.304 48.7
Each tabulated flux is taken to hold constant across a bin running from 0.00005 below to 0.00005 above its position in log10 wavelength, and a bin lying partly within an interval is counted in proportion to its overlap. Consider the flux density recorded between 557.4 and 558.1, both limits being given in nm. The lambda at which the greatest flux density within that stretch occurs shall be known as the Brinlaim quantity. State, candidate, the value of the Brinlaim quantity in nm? 557.423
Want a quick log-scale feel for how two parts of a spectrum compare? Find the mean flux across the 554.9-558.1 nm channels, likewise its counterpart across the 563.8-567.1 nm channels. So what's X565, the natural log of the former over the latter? 0.010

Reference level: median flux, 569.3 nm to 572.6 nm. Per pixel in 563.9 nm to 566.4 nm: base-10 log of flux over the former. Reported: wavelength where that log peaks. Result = 565.177 nm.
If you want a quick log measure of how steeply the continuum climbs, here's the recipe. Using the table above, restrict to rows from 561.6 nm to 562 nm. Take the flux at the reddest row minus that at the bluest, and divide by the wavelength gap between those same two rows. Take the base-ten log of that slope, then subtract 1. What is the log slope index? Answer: -1.5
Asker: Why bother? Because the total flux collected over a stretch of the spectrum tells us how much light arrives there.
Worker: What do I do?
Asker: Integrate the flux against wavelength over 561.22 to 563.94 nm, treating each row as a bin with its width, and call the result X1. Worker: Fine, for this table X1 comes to 117.1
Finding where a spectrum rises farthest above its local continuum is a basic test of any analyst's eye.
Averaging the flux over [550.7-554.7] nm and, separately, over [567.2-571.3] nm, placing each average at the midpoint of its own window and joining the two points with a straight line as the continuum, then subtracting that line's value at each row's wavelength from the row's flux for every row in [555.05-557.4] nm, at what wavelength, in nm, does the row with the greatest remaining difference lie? 555.373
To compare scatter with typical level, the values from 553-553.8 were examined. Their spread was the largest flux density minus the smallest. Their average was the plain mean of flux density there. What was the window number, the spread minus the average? -43.8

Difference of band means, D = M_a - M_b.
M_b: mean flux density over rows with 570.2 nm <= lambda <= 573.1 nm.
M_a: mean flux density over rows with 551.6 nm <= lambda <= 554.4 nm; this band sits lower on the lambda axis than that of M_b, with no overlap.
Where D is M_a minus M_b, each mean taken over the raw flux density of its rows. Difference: -1.9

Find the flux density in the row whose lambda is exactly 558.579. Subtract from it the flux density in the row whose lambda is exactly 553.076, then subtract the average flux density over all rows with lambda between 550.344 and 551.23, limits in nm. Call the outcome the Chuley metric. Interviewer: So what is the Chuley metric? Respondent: -43.0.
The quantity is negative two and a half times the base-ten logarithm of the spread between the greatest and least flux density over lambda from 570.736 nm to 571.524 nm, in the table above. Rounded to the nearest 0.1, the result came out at -1.1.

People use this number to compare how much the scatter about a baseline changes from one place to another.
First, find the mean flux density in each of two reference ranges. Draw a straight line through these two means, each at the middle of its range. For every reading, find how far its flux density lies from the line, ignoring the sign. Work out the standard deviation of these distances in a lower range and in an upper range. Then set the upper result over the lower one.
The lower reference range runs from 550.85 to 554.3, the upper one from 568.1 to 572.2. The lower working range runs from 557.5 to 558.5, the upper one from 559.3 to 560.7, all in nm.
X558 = 2.4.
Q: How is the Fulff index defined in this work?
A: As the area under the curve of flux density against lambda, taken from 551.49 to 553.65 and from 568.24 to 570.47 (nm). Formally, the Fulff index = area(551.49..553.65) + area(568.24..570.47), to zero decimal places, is 191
